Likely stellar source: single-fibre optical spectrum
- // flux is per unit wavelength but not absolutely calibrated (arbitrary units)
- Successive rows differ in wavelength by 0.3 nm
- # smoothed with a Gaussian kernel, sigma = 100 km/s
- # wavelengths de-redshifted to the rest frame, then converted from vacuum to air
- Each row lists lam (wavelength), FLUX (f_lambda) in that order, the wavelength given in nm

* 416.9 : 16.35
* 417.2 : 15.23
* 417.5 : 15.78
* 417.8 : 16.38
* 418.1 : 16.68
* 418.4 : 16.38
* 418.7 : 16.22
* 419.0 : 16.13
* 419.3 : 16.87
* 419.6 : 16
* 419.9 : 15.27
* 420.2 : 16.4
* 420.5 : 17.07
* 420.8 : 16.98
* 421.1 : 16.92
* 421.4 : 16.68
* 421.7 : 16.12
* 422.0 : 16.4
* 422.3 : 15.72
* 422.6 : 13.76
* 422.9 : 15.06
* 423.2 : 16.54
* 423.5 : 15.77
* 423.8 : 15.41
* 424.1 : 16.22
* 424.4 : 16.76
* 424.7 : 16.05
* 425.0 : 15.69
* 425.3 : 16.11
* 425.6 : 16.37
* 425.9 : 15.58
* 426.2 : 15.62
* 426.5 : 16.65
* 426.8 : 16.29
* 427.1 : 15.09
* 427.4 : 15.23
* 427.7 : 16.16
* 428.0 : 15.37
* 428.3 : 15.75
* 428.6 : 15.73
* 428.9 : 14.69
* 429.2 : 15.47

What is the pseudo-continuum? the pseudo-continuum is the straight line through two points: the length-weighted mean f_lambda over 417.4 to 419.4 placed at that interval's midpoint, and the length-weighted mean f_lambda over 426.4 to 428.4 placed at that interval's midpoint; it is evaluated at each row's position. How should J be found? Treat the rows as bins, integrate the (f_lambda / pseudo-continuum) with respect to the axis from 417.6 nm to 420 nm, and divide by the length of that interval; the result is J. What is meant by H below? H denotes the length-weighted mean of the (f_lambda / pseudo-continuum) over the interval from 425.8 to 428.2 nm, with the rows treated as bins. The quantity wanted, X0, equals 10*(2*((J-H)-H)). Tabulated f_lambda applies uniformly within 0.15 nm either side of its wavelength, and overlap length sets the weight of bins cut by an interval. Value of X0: -20.0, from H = 1.00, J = 1.00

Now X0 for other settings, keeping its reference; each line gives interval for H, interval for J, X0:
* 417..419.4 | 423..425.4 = -19.5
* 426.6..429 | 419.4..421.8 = -19.3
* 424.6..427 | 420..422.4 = -19.9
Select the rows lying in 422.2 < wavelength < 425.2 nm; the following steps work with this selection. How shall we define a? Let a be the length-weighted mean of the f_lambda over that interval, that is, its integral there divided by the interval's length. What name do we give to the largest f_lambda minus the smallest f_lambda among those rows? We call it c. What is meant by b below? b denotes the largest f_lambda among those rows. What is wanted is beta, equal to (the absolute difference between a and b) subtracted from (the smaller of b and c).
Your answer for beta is 1.9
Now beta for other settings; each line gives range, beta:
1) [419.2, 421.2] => 1.2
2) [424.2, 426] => 0.5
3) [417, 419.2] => 0.9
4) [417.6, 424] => 2.4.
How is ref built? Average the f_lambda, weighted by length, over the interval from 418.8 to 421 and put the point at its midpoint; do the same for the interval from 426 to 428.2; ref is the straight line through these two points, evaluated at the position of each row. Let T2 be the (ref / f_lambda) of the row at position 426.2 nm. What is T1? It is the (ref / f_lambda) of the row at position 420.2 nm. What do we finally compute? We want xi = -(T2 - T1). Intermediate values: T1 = 1.00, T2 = 1.01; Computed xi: -0.016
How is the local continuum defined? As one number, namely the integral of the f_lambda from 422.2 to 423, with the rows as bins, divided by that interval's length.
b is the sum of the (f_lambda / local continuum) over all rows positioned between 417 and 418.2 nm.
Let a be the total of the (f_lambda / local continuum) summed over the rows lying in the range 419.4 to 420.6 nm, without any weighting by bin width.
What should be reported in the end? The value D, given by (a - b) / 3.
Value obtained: 0.02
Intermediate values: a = 4.38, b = 4.34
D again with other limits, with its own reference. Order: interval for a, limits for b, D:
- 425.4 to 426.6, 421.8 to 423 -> 0.07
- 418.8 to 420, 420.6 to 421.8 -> -0.05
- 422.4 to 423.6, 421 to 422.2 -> -0.11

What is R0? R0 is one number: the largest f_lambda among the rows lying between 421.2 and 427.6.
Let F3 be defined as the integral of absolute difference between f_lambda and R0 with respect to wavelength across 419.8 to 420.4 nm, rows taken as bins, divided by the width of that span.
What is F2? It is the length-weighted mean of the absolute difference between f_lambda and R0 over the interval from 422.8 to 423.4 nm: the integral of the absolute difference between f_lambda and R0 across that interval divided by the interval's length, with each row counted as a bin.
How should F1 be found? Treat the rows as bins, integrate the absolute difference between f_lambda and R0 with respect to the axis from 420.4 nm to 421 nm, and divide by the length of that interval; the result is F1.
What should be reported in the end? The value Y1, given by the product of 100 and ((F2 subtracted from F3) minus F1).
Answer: -33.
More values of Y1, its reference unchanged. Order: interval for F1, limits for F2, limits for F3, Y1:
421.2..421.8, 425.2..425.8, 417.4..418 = -28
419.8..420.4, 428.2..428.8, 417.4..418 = -133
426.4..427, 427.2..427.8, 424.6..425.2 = -69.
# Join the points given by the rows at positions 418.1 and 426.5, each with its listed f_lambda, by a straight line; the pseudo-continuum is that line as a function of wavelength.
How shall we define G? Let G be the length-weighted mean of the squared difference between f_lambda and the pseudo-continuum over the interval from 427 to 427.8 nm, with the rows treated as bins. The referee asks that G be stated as 1.58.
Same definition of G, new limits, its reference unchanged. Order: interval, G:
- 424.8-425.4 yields 0.62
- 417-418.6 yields 0.59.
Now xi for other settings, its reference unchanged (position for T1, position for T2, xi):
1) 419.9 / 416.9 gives 0.055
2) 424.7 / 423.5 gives -0.024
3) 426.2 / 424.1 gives 0.026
